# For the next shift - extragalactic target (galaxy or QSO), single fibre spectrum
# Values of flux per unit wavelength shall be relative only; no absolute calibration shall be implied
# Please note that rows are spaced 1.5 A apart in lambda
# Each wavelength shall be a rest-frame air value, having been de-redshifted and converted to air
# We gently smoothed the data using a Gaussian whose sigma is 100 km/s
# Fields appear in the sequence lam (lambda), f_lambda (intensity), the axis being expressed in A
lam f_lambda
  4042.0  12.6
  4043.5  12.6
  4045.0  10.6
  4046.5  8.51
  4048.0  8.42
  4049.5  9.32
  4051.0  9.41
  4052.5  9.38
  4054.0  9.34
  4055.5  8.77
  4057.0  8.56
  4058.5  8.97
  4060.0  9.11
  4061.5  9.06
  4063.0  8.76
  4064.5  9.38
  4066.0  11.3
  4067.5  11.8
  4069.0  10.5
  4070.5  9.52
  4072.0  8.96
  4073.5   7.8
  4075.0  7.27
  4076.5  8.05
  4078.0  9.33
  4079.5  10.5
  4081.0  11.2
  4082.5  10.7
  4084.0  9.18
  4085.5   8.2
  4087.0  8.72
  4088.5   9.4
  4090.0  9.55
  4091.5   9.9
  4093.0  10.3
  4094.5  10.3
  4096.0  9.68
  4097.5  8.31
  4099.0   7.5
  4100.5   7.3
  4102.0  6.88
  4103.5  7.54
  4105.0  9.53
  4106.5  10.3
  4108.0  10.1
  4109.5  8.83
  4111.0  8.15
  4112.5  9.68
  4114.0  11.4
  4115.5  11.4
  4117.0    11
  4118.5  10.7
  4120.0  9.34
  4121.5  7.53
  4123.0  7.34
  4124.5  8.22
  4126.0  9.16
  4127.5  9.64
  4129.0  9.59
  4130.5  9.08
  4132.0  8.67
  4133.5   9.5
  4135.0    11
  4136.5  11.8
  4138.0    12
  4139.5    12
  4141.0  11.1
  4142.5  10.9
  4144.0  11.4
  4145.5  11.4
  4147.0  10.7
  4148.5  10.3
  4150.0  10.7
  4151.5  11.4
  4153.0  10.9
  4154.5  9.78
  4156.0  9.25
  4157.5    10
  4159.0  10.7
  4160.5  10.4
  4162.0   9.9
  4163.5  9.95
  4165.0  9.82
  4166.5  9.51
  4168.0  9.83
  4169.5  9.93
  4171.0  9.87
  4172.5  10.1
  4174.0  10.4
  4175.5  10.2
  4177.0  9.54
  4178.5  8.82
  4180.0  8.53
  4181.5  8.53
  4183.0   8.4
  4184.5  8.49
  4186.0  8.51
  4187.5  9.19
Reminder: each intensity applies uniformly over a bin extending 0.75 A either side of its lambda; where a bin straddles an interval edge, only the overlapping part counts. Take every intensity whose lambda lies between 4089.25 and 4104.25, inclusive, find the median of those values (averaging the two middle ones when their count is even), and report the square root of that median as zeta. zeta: 2.99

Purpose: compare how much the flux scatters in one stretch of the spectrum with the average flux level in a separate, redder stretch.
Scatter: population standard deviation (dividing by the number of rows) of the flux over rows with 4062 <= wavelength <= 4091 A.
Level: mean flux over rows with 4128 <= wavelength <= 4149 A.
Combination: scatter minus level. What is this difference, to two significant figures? -9.5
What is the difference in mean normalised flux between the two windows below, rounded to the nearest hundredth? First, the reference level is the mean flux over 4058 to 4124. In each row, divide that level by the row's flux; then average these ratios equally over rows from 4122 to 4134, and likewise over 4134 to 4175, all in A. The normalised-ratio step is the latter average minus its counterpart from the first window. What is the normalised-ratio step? -0.17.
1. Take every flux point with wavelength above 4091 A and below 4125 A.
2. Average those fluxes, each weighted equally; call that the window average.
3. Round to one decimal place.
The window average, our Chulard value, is 9.2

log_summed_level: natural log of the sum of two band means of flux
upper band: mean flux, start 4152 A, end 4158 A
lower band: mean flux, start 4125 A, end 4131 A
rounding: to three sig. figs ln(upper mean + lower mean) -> 2.96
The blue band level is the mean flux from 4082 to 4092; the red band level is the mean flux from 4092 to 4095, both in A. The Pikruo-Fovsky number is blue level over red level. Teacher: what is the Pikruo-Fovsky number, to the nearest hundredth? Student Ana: 0.91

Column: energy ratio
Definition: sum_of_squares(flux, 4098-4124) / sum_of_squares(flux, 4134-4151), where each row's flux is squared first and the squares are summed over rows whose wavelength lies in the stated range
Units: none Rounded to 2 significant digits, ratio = 1.0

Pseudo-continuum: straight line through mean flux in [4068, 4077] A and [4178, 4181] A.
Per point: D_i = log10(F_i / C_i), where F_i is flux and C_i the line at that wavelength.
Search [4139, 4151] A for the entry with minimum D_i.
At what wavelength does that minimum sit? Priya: 4148.5 A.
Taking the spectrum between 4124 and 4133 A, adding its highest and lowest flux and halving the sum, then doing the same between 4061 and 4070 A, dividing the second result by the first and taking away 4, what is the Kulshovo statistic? -2.85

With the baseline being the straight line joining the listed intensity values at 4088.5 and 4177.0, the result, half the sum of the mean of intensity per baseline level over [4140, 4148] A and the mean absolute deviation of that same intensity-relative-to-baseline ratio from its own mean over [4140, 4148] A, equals 0.60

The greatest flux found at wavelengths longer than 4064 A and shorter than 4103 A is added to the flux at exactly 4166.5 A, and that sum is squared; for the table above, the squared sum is 454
